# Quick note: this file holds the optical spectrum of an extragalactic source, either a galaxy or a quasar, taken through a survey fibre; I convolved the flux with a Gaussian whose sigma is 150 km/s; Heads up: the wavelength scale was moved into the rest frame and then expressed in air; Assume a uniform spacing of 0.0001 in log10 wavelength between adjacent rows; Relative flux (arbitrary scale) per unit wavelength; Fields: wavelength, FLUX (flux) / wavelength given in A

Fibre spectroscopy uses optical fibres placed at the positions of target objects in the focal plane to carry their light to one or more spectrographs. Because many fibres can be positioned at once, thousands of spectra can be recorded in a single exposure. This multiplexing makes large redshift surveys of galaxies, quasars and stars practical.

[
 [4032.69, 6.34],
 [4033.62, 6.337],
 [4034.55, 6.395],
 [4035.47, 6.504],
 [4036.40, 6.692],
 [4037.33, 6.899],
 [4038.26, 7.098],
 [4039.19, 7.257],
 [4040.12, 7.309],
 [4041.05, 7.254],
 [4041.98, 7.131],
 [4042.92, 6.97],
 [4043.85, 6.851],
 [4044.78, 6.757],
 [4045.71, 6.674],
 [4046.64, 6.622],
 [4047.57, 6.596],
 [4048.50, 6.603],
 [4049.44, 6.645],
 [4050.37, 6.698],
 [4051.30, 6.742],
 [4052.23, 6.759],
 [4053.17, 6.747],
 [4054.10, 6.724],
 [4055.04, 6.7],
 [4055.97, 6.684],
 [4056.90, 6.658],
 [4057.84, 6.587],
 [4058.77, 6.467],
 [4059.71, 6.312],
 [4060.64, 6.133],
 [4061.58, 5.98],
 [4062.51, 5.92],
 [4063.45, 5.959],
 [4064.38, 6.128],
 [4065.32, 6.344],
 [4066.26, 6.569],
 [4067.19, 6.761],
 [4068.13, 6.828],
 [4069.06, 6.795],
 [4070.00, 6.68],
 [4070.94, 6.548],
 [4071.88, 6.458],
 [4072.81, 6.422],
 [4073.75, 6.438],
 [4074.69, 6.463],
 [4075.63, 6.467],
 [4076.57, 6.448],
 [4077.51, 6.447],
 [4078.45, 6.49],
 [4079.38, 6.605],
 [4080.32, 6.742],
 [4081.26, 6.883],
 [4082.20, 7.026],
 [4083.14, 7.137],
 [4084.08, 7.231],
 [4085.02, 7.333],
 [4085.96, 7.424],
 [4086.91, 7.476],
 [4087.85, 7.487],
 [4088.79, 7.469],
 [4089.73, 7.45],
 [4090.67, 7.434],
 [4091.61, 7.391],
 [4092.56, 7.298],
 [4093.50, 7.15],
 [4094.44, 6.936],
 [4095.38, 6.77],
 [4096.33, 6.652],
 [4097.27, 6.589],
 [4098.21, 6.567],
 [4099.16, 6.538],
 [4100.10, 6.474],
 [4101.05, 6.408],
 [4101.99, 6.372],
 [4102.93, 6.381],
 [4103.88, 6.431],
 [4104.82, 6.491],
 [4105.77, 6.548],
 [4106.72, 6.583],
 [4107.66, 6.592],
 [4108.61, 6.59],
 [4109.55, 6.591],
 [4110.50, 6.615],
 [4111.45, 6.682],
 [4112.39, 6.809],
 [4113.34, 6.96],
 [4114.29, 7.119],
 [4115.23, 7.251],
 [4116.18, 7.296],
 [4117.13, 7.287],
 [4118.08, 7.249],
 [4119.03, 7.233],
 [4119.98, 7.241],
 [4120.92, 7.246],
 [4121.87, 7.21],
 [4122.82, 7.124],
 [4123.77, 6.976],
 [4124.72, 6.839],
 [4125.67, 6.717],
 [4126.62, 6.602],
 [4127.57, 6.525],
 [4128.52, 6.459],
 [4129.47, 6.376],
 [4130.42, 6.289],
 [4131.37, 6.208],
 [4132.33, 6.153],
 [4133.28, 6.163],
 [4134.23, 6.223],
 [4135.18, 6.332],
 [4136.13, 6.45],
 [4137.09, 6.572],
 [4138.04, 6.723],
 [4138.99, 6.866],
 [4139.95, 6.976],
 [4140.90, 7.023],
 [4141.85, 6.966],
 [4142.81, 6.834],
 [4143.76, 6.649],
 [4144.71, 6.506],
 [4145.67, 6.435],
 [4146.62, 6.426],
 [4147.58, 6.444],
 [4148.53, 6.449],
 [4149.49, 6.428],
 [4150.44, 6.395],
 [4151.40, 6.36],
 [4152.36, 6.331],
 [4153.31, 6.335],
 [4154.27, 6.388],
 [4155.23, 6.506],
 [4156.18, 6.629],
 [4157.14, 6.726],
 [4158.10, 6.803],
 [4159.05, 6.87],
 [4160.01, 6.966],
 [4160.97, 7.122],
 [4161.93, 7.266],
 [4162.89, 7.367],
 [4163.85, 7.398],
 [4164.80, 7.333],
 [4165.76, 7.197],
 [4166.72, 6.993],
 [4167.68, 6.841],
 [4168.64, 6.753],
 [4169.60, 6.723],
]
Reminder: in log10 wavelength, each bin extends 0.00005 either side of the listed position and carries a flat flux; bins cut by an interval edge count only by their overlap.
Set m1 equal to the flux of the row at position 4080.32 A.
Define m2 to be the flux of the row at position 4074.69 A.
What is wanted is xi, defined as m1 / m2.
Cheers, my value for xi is 1.04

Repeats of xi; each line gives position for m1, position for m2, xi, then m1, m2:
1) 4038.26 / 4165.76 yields 0.99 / 7.098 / 7.197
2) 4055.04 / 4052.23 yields 0.99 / 6.7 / 6.759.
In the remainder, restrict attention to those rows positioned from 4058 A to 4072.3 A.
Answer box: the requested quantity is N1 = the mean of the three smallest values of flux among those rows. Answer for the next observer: 5.95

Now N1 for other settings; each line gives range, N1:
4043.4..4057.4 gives 6.61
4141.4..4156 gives 6.34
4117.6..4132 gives 6.29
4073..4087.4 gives 6.44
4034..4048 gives 6.50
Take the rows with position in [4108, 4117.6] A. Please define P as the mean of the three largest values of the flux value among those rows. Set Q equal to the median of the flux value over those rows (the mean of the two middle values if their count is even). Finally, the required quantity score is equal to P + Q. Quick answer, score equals 14.2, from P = 7.28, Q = 6.9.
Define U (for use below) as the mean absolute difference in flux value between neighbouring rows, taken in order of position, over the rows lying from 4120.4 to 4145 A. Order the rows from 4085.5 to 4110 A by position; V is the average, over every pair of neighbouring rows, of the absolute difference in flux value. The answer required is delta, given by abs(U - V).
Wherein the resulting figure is 0.043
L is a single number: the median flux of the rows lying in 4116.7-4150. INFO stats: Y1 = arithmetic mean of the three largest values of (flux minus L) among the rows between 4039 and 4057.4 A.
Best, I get 0.7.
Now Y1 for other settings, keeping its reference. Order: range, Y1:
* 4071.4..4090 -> 0.9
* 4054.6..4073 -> 0.2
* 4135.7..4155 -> 0.4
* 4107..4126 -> 0.7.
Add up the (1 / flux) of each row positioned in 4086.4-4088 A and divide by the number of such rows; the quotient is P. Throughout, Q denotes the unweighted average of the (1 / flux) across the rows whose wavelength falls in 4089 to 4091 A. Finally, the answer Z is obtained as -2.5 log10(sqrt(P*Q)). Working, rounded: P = 0.134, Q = 0.134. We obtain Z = 2.18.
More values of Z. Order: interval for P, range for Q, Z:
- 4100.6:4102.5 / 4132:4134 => 1.99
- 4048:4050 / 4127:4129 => 2.04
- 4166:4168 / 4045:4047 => 2.08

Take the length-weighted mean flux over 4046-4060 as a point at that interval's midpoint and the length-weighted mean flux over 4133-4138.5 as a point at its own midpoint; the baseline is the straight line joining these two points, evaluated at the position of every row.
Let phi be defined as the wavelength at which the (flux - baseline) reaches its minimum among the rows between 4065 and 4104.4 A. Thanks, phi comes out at 4065.32 A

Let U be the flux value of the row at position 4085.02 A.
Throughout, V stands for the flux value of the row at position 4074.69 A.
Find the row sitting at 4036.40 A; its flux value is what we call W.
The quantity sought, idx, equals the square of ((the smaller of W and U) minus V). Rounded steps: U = 7.333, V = 6.463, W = 6.692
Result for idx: 0.05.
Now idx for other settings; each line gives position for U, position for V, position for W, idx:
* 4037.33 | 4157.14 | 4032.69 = 0.15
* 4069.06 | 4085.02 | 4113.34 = 0.29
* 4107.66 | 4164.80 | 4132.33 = 1.39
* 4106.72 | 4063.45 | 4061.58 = 0.00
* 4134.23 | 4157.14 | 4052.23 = 0.25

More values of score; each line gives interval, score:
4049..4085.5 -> 13.8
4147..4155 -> 12.8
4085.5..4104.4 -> 14.3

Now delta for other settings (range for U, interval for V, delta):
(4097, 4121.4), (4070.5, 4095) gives 0.022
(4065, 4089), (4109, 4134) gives 0.005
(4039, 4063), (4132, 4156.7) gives 0.006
